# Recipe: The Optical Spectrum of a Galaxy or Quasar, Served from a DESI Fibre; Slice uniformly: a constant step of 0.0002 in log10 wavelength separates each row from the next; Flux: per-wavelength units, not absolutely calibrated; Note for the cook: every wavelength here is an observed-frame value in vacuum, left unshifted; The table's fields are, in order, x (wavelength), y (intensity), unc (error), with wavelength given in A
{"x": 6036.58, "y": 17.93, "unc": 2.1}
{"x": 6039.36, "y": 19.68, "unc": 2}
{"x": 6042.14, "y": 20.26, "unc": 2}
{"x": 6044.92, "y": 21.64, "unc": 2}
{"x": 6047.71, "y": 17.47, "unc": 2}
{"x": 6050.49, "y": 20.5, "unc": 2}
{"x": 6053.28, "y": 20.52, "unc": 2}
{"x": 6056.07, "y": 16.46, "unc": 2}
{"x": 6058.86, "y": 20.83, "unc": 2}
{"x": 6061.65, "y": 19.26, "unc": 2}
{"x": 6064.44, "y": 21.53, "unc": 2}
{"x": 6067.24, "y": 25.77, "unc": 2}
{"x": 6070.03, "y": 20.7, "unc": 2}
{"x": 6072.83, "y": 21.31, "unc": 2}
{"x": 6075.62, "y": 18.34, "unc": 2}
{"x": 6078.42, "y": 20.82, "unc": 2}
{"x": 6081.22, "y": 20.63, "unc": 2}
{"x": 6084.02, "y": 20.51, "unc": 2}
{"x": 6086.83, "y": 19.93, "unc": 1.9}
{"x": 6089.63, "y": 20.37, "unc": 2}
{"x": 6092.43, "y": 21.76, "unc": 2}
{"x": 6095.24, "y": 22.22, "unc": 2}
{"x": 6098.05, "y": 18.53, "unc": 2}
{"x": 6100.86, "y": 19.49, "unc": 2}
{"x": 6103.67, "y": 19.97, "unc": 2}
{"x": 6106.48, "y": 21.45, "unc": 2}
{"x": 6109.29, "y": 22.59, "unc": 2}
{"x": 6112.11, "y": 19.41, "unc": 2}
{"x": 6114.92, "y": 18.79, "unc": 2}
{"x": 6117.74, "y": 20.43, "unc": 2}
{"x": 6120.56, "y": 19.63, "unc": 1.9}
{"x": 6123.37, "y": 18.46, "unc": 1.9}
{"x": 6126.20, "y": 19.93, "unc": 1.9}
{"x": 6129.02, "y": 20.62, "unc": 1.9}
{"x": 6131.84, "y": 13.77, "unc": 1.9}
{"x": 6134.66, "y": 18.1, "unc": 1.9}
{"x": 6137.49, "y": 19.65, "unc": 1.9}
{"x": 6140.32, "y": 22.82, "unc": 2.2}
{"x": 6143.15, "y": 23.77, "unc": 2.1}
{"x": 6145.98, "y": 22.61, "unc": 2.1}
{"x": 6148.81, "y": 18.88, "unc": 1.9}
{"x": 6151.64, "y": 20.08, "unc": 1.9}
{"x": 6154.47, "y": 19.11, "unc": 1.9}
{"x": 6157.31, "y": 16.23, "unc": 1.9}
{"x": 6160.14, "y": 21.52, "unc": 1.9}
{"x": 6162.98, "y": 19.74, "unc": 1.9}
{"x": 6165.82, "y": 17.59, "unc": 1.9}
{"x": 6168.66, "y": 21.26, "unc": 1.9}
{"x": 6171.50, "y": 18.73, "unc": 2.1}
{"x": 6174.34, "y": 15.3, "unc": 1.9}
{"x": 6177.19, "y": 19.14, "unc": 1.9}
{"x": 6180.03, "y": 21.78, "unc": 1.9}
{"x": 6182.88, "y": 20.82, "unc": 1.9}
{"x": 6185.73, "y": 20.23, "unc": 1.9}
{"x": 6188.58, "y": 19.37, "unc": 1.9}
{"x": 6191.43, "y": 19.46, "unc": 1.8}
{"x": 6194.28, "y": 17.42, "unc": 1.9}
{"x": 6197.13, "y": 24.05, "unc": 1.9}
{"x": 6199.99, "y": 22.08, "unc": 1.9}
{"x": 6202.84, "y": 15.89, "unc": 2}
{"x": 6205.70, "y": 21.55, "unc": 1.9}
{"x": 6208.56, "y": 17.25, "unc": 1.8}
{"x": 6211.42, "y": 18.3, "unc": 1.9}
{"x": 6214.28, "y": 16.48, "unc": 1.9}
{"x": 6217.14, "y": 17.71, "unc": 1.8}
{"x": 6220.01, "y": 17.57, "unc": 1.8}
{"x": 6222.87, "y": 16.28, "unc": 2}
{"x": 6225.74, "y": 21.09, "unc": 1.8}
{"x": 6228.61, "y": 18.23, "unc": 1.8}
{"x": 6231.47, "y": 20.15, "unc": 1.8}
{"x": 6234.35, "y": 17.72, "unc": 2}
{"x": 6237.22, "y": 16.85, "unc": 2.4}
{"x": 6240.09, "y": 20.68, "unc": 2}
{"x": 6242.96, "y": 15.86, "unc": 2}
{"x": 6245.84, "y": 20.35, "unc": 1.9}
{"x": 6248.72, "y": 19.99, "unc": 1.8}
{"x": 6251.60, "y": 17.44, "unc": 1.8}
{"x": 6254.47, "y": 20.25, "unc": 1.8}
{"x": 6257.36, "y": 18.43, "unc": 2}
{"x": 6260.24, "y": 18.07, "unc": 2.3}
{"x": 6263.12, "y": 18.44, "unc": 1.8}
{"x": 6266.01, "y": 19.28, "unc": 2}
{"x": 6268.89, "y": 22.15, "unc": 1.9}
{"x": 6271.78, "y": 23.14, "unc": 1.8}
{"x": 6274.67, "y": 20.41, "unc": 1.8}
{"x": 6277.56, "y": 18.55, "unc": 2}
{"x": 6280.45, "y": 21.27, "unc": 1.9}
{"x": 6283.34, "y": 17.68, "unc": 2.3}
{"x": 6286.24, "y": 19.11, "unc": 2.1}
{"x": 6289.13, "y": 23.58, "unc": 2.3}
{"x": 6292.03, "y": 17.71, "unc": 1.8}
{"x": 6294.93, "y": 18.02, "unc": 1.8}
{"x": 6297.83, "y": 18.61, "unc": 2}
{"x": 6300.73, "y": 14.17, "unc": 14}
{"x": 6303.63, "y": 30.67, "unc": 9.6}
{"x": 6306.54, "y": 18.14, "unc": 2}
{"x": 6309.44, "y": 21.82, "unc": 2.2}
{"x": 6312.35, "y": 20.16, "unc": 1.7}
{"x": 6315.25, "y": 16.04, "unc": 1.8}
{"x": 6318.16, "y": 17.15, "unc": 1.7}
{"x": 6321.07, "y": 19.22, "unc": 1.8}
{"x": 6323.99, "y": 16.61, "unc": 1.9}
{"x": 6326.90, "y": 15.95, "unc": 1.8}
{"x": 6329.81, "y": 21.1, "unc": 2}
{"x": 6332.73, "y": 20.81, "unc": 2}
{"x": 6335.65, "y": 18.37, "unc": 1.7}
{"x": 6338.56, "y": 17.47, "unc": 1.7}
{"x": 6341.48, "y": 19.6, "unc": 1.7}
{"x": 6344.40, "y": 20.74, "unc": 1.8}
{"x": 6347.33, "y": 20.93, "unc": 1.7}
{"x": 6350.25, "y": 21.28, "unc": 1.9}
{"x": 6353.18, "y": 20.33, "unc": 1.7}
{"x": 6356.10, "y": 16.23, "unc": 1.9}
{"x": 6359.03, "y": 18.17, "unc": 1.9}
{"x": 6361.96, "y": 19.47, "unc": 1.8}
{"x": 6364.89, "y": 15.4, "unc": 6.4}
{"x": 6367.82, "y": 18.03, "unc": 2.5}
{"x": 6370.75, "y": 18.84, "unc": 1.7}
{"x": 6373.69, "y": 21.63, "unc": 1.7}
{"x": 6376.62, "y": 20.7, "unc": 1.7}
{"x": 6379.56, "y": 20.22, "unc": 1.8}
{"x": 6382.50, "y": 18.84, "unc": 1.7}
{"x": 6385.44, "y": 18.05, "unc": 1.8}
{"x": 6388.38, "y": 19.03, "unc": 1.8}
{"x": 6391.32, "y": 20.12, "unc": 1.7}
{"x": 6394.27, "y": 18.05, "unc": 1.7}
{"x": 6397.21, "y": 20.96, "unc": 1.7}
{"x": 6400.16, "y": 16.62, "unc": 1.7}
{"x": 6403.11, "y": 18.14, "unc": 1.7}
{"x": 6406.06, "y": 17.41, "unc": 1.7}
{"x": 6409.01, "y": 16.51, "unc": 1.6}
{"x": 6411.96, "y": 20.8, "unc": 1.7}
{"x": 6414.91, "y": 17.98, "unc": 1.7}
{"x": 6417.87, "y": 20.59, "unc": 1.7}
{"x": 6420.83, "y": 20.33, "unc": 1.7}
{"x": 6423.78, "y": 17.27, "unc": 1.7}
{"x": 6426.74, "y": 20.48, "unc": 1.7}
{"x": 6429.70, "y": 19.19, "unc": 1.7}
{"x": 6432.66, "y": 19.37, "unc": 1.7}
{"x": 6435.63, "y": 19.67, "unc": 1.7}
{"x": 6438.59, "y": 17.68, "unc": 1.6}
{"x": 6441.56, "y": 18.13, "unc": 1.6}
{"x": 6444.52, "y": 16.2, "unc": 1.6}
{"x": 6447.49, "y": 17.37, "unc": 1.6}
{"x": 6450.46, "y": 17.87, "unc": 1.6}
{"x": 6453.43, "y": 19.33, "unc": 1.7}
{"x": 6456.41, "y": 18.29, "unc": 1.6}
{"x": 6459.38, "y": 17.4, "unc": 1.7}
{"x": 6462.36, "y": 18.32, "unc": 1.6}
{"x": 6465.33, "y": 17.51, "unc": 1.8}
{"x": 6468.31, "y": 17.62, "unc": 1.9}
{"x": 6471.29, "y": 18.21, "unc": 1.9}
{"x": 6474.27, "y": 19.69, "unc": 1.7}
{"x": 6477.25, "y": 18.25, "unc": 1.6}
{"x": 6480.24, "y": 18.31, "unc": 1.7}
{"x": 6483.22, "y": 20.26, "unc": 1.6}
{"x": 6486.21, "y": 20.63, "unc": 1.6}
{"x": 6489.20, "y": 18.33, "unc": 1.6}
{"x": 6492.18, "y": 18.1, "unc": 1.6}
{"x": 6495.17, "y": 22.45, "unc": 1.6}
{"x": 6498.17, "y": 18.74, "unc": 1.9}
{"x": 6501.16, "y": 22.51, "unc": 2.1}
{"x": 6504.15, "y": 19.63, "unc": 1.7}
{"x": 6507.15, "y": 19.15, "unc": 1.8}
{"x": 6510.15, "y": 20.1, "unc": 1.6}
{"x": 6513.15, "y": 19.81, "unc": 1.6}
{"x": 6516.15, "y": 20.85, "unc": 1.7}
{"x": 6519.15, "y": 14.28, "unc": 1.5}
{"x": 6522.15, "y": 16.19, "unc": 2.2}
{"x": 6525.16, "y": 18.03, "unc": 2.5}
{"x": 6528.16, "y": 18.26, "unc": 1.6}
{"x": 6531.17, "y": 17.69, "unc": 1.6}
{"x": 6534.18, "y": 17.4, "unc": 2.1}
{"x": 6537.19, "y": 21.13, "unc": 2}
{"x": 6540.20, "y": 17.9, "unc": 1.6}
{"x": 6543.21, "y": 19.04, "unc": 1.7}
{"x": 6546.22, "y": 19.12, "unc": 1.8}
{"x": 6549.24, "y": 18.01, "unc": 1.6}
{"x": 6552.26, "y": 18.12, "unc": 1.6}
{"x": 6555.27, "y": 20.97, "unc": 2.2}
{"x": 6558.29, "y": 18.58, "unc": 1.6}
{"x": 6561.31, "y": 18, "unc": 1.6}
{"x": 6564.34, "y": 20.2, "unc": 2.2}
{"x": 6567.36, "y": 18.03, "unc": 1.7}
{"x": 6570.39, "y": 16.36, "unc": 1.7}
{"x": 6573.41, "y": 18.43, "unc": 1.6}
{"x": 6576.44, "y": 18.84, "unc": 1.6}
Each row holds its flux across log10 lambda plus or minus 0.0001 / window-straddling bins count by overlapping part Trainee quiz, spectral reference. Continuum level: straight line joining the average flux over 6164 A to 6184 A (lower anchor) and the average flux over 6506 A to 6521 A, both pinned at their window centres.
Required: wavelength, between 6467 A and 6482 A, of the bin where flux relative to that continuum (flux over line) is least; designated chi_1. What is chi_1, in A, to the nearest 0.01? 6468.31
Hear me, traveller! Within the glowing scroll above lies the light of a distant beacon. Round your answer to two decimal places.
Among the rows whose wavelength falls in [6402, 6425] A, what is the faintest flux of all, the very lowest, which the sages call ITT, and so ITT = 16.51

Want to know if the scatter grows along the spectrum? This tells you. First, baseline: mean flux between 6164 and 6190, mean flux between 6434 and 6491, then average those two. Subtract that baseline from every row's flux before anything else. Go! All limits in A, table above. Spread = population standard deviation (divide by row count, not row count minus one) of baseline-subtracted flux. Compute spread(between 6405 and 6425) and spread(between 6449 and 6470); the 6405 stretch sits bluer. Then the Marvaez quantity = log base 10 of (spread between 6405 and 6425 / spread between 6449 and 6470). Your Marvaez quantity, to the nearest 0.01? 0.43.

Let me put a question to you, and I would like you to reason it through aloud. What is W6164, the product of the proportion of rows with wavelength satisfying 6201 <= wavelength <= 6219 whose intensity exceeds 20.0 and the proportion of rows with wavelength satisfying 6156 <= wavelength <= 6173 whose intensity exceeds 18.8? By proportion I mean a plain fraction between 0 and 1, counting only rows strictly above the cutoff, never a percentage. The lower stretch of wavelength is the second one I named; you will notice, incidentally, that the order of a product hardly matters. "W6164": 0.1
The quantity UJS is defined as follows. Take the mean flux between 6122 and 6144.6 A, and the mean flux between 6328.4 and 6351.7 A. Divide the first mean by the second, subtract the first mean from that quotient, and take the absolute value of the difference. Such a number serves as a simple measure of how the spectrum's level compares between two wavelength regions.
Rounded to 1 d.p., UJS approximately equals 18.7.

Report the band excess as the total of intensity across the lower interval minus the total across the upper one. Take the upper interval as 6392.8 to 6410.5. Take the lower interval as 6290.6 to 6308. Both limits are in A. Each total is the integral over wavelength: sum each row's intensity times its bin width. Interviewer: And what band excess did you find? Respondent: 23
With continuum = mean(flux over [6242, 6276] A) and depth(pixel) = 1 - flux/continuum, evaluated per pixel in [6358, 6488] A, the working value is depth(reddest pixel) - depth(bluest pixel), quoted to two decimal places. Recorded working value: -0.13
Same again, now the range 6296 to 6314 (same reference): -0.08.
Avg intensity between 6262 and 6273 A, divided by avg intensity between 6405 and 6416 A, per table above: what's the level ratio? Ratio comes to 1.14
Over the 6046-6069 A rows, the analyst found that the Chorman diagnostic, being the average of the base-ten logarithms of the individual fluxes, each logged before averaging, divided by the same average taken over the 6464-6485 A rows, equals 1.03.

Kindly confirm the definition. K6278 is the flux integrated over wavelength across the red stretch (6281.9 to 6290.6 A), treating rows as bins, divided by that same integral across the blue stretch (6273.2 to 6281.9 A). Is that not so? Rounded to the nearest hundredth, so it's 1.00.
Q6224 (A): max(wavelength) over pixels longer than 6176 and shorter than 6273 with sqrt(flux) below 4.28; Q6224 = 6260.24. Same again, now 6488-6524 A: 6522.15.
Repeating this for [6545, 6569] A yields 6567.36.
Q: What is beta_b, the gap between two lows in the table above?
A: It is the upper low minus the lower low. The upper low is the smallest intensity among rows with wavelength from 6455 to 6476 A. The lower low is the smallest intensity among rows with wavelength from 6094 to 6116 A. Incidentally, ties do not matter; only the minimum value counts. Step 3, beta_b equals -1.1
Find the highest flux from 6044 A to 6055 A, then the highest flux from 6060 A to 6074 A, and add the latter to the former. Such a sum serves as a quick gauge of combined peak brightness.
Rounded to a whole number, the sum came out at 47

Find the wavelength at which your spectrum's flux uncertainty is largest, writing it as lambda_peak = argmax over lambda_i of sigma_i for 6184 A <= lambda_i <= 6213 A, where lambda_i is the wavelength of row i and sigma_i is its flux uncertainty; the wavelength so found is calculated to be 6202.84 A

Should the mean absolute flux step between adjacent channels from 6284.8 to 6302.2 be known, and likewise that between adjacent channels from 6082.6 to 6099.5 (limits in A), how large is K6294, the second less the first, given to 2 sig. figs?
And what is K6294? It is -1.8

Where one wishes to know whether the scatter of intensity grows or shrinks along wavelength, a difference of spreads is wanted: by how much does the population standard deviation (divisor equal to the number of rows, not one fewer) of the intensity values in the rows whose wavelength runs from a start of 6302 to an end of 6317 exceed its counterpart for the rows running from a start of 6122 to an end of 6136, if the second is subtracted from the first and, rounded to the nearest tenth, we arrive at 2.7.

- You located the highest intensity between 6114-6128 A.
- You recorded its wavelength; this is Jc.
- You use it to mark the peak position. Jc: 6117.74 A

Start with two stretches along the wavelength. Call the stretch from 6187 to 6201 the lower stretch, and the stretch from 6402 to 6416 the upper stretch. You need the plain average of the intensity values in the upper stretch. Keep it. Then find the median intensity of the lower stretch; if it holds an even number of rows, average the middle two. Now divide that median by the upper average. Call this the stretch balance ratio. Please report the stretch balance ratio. 1.07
